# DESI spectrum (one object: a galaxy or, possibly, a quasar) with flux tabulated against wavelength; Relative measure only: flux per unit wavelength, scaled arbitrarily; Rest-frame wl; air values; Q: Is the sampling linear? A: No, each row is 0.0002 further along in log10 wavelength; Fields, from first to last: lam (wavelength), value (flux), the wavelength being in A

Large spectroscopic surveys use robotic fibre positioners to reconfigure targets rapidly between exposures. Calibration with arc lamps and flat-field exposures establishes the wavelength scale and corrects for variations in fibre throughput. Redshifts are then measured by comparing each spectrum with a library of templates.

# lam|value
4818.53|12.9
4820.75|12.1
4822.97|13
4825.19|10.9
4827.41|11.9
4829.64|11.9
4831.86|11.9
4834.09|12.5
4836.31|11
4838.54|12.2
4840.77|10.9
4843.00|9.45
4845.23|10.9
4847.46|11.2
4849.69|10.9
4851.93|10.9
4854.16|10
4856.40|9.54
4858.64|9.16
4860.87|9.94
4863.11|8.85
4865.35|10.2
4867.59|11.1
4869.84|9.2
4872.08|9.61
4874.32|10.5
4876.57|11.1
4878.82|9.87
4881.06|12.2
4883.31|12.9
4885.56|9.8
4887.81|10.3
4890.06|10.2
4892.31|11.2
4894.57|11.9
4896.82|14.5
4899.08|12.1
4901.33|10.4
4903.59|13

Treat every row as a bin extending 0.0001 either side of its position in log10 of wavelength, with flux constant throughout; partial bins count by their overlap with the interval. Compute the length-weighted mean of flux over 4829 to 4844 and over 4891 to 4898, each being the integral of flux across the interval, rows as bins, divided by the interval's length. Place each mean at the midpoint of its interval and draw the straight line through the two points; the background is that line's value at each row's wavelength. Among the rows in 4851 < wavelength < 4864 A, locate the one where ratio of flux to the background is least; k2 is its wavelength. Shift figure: 4863.11 A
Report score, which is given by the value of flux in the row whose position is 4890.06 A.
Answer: 10.2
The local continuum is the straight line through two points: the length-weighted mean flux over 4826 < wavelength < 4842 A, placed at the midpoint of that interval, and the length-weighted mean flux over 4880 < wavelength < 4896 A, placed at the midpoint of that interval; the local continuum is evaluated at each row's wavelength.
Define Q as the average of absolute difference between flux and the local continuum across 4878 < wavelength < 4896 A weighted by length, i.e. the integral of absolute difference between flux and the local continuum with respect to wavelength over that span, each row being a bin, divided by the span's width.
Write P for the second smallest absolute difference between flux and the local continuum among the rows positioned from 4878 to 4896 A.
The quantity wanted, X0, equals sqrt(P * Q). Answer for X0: 0.85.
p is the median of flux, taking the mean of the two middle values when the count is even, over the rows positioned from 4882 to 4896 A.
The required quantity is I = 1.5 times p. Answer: 16.1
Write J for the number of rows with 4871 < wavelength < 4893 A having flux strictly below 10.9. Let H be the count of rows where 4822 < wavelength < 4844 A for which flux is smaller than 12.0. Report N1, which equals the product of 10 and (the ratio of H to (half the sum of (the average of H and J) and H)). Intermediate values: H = 7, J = 6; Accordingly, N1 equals 10.4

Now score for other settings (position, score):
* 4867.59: 11.1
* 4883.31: 12.9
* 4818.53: 12.9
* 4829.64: 11.9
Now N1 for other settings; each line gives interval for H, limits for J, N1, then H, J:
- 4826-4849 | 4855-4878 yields 10.0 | 8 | 8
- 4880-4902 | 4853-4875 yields 8.9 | 6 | 9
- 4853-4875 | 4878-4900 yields 11.8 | 10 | 4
